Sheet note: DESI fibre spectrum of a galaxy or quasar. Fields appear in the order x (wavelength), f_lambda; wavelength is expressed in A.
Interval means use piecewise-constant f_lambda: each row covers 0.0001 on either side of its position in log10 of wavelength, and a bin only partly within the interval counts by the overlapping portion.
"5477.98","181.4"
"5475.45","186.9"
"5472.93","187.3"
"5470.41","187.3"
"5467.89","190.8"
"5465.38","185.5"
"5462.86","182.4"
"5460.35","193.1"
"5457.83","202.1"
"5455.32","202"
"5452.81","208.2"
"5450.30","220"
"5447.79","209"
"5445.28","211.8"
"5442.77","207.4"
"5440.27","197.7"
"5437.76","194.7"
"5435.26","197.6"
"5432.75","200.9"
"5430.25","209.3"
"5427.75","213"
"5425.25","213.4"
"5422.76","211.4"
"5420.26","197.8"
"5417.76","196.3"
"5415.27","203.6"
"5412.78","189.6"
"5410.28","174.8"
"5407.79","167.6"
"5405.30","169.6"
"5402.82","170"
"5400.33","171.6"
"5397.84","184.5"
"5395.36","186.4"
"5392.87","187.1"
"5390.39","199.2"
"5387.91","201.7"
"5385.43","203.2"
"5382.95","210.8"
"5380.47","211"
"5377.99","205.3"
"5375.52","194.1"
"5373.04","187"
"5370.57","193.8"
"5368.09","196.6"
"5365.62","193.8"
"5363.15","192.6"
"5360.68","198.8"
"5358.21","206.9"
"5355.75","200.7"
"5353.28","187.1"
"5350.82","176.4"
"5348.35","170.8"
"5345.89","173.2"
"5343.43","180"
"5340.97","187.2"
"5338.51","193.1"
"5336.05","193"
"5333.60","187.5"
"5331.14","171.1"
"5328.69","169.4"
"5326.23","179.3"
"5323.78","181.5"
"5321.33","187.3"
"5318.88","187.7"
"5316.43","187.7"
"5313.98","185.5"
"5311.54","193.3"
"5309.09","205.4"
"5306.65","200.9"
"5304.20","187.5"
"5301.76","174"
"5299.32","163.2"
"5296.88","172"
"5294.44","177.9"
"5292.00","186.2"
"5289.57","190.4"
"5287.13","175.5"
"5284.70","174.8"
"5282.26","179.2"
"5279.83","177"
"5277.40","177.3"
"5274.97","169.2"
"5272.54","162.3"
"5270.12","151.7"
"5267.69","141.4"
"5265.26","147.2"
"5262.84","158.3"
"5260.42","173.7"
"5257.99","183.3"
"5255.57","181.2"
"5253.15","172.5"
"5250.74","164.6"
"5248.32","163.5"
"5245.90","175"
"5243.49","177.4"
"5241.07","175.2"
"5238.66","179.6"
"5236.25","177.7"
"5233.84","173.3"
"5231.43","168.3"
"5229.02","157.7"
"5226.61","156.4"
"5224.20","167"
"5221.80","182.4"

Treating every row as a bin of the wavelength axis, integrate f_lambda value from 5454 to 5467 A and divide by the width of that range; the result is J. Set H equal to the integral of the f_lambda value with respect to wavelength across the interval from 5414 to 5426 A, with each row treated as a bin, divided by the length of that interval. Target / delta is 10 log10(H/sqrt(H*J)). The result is 0.12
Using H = 204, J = 193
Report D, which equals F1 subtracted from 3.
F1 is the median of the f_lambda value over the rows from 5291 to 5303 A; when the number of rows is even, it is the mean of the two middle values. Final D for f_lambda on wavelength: -171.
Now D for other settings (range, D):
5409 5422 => -193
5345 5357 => -173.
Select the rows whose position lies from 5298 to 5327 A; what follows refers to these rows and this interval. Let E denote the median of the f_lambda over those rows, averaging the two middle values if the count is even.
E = 187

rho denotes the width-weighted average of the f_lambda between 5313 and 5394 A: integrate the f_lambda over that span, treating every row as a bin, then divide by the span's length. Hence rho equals 190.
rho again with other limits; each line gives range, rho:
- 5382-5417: 187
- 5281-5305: 178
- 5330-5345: 185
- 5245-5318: 175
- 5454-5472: 192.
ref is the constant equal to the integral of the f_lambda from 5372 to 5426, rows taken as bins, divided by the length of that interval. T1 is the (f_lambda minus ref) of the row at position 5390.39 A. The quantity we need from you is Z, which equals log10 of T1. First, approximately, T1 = 7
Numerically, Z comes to 0.8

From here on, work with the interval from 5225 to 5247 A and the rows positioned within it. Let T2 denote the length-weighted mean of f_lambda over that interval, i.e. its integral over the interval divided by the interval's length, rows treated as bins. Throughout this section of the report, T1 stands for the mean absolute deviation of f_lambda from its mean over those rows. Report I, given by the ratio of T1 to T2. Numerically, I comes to 0.040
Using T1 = 7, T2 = 171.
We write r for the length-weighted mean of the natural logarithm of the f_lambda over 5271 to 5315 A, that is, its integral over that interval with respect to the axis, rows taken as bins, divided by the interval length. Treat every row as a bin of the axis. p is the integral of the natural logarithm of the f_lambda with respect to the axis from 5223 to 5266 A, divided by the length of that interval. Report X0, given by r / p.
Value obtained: 1.01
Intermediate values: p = 5.133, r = 5.19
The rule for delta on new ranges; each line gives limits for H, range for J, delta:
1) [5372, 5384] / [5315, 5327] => 0.19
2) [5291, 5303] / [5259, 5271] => 0.26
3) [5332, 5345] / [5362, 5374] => -0.06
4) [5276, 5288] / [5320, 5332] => -0.02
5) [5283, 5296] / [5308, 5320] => -0.13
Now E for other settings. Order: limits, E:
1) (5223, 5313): 175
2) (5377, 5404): 199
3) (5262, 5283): 162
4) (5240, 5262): 175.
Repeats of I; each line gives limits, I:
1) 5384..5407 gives 0.057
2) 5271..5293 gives 0.032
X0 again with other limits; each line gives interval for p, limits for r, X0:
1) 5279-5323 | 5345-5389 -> 1.01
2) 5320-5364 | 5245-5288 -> 0.98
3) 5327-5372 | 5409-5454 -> 1.02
